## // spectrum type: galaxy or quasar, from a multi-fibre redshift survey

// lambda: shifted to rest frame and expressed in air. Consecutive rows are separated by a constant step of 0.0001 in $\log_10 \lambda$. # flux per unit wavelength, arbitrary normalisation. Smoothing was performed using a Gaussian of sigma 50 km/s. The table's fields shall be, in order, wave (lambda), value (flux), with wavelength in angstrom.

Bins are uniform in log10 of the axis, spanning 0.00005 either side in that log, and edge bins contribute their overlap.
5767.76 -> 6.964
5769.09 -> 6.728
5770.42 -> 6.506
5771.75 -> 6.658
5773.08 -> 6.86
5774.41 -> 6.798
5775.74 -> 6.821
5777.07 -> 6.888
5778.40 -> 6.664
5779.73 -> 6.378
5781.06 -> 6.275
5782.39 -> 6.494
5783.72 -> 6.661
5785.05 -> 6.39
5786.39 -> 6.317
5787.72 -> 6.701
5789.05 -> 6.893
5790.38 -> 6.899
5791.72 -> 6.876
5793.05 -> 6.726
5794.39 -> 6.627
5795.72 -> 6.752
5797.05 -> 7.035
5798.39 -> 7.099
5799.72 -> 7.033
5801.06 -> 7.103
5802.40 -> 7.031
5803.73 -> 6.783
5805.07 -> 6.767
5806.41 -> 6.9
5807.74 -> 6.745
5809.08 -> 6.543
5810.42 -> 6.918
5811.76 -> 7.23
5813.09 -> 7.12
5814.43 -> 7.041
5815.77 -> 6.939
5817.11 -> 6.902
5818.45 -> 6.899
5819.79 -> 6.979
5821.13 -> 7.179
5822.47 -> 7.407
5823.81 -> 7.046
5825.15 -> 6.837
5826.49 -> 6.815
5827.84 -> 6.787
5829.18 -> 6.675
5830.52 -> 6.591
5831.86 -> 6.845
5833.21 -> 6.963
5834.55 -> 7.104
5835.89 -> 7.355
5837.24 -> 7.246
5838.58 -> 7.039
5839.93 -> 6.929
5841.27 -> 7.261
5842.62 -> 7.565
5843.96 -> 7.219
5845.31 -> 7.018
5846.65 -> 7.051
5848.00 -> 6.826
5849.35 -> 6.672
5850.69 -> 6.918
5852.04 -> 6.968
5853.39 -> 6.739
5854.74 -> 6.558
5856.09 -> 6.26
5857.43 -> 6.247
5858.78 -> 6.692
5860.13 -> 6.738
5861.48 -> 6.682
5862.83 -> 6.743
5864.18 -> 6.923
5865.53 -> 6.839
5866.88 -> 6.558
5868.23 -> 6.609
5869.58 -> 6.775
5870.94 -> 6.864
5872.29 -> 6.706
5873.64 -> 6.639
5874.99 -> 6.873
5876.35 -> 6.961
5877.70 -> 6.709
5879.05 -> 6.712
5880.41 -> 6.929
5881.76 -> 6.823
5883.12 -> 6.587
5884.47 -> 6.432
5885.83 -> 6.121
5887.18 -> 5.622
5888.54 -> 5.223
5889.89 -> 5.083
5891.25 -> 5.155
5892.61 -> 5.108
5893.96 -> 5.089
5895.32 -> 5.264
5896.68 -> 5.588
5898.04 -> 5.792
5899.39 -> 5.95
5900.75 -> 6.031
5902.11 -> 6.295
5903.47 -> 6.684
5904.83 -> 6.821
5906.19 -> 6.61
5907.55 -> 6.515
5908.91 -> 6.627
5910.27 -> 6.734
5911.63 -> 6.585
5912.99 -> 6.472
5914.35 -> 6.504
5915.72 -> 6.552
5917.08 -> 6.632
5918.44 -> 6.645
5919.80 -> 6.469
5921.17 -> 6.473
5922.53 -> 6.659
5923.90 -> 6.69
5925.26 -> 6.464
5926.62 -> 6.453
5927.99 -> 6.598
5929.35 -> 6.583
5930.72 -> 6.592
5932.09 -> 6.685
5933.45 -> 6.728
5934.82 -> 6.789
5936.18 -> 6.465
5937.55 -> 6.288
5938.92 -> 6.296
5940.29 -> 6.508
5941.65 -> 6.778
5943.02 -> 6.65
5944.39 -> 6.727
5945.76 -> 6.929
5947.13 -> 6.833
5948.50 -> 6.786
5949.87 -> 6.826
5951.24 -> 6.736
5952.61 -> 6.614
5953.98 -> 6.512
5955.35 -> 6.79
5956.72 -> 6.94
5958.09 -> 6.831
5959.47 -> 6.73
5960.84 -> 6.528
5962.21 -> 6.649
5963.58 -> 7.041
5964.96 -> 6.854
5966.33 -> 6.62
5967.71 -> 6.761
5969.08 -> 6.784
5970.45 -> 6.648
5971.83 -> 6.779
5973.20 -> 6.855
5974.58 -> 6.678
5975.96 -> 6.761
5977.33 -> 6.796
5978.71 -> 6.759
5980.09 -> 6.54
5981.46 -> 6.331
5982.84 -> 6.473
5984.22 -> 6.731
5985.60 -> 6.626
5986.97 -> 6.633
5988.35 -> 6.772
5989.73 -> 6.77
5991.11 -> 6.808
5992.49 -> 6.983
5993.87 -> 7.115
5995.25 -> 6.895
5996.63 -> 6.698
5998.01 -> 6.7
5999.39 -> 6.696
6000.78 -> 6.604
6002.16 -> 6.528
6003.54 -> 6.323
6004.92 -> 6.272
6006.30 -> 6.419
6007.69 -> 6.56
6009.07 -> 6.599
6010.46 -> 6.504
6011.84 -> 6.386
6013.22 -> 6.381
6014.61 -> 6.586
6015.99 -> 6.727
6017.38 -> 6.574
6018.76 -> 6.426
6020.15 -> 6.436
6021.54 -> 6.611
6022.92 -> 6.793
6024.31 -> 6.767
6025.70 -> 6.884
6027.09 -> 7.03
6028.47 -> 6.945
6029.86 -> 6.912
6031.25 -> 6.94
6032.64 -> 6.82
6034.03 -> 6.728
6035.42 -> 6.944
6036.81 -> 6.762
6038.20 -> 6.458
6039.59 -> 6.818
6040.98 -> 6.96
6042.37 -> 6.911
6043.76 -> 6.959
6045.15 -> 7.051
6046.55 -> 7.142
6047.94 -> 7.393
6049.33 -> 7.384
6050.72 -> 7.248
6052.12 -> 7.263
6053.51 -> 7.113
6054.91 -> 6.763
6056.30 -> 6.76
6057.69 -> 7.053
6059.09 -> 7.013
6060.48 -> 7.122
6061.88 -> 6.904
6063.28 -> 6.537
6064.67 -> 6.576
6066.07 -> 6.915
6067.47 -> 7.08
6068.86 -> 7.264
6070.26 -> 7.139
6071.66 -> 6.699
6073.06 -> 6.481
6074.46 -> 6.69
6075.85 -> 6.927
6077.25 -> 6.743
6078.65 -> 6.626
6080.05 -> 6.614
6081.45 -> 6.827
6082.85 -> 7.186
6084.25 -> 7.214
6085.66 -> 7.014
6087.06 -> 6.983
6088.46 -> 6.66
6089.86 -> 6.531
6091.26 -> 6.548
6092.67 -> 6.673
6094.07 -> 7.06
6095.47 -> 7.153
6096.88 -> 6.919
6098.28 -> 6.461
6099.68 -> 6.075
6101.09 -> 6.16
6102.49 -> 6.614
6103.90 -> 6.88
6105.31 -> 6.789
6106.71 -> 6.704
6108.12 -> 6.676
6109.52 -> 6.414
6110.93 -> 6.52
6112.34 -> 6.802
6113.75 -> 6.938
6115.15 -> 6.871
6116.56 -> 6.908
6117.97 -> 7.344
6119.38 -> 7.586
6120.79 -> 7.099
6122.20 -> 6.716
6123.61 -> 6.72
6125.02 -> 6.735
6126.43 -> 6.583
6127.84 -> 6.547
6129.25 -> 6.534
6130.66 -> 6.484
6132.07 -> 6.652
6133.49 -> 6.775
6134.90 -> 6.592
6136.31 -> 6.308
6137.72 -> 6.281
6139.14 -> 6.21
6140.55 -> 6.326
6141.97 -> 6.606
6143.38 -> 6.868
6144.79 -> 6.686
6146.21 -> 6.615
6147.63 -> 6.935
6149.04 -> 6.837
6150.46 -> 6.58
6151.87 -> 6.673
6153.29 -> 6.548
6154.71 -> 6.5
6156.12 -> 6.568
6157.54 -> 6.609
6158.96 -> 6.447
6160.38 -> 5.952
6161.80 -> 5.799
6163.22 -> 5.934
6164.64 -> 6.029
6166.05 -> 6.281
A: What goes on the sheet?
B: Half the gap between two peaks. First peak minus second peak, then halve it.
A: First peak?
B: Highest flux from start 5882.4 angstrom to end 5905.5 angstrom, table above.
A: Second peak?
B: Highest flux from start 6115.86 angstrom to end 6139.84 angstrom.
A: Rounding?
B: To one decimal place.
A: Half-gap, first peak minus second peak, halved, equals -0.4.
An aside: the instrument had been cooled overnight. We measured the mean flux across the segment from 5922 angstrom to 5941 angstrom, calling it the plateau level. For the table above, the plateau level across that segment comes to 6.56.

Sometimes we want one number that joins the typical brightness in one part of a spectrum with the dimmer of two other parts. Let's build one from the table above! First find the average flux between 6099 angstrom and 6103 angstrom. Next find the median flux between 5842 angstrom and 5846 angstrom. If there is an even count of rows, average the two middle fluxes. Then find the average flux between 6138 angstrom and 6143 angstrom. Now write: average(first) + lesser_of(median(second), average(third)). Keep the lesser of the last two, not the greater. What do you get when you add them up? 12.7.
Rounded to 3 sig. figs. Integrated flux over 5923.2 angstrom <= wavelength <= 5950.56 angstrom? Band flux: 181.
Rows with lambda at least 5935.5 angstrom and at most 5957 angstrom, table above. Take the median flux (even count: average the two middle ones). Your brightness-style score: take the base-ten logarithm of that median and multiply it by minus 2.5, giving -2.07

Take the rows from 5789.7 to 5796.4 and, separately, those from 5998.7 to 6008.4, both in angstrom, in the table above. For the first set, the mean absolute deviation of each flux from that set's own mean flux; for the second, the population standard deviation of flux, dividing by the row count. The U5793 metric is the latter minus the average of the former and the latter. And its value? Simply 0.03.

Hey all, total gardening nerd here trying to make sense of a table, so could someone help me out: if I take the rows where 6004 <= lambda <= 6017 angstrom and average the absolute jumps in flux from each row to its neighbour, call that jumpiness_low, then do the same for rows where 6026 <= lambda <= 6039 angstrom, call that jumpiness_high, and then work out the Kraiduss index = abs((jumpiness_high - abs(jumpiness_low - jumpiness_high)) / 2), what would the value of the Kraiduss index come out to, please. 0.056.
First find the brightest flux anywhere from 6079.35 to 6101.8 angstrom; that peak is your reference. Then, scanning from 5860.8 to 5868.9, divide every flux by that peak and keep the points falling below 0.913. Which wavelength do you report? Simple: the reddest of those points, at 5866.88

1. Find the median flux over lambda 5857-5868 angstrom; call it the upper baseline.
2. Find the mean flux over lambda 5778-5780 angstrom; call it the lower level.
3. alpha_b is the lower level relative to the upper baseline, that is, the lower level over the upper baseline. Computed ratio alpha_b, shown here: 0.97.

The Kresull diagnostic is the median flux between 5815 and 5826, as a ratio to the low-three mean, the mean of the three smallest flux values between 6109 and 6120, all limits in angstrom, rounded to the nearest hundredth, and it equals 1.06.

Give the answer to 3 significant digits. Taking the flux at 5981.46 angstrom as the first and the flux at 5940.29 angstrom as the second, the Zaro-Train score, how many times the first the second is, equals 1.03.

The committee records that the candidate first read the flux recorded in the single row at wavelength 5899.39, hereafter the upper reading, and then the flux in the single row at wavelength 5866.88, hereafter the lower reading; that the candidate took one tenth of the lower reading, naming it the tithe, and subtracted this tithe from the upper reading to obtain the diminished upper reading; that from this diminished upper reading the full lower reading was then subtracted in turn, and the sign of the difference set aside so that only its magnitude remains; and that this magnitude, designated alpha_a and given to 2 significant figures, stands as 1.3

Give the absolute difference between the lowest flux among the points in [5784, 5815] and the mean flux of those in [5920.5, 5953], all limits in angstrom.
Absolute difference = 0.31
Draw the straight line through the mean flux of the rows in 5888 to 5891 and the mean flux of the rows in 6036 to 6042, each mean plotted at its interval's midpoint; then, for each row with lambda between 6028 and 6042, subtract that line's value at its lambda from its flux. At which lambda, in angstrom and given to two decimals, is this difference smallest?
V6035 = 6038.20 angstrom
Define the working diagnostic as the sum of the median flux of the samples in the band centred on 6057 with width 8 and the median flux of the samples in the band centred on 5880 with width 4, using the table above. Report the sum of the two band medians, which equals 13.9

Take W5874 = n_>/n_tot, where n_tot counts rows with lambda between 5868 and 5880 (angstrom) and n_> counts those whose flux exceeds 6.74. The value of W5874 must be 0.44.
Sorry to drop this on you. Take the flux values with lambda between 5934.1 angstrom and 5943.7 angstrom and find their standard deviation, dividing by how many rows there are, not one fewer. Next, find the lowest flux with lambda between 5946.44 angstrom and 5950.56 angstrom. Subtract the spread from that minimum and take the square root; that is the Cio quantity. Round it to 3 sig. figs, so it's 2.57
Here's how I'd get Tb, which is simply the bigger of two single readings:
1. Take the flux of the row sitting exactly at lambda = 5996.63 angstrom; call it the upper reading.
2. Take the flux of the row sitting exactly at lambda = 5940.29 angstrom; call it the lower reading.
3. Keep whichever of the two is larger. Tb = 6.70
